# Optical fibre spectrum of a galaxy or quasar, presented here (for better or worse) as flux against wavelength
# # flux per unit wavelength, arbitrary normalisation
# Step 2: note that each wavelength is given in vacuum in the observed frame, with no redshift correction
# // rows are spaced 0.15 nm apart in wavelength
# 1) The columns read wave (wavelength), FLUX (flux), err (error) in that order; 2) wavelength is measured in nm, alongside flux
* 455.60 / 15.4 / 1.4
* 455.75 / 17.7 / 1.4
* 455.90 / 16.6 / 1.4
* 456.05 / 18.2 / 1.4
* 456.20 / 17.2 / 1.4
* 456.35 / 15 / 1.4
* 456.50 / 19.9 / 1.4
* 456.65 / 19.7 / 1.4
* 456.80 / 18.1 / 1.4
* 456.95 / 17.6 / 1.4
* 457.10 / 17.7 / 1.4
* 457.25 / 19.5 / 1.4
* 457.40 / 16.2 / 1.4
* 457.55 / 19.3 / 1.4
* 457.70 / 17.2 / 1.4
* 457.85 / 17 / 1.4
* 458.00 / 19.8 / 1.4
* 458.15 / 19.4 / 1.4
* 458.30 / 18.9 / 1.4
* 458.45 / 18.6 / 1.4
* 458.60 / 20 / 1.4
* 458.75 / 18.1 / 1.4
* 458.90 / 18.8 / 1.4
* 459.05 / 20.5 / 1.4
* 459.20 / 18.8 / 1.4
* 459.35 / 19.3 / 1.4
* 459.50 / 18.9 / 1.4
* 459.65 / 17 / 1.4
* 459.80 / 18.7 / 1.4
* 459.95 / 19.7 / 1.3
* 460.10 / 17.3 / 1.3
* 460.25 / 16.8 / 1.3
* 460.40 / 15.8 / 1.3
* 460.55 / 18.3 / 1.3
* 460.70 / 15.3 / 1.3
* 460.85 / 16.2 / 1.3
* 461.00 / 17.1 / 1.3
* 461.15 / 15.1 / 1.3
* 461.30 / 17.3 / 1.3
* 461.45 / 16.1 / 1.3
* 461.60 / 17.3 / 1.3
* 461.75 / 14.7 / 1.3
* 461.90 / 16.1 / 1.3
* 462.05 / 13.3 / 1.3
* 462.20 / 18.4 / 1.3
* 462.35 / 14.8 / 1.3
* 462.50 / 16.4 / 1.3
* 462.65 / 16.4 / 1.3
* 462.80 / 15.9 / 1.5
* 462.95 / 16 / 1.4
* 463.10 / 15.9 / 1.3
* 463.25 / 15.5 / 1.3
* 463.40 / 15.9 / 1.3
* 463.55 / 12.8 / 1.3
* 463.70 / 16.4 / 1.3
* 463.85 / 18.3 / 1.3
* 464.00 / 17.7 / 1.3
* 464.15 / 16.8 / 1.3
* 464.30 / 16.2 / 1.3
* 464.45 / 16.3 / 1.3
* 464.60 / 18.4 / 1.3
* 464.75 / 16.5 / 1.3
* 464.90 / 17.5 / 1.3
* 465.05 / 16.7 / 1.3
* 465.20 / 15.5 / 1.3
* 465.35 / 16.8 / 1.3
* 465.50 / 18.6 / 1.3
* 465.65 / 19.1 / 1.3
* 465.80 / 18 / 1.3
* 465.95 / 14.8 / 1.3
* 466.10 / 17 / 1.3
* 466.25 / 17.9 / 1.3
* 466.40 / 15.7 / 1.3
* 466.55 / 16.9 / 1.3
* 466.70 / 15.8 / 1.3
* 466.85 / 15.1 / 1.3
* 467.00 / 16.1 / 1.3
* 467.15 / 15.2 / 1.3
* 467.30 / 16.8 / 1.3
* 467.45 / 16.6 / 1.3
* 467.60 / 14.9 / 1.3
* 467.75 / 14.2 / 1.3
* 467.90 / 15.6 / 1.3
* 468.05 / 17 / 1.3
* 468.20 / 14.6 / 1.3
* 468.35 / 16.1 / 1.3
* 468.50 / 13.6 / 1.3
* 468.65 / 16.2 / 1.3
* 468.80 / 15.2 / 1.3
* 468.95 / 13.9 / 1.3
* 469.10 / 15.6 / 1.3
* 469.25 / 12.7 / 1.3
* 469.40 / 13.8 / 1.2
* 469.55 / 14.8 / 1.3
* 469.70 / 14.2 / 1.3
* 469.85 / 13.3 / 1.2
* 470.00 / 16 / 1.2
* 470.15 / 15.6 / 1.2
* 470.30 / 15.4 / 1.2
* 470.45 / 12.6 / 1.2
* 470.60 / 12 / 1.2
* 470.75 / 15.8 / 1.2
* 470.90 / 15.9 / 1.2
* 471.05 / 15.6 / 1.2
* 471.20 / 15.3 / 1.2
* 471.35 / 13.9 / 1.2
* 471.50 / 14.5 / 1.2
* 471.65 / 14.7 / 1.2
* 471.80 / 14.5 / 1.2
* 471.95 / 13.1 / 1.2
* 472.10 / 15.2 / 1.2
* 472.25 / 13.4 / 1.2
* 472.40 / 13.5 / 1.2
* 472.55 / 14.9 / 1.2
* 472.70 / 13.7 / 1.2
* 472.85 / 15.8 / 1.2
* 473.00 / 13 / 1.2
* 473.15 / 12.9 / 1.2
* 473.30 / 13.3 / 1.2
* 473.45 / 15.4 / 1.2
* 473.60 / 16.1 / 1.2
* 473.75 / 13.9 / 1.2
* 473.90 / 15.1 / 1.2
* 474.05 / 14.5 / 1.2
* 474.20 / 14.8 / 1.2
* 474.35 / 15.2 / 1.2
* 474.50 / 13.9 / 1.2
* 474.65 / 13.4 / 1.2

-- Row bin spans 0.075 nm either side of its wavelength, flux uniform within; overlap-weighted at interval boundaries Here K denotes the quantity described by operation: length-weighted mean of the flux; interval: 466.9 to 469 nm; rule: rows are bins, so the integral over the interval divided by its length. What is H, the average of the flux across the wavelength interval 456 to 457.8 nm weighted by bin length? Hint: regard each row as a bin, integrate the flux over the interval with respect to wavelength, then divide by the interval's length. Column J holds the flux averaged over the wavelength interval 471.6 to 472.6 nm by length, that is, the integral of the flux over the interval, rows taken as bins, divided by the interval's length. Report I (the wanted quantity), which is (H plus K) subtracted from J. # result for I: -19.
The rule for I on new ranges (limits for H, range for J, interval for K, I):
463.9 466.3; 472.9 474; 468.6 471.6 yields -17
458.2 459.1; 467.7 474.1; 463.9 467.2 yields -21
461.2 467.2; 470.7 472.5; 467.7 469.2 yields -17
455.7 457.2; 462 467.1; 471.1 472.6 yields -16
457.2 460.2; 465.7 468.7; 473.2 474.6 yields -17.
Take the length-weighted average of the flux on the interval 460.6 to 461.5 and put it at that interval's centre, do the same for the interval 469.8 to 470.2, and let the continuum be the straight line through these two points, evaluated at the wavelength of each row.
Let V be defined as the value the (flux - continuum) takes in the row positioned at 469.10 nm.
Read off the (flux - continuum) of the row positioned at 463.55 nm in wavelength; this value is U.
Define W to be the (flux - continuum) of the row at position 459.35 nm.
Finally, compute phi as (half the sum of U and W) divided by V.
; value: -0.3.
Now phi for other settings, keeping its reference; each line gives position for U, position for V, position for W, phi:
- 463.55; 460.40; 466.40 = 2.7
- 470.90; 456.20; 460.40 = 0.8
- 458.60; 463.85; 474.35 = 0.9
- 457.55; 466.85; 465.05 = -5.0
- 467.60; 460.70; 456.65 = -1.2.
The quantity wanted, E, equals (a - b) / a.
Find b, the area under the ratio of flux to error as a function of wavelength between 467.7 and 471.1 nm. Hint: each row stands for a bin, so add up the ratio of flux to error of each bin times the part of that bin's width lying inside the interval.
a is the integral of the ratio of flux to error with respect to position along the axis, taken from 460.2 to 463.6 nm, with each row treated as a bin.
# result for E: 0.03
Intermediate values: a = 41.4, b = 40.0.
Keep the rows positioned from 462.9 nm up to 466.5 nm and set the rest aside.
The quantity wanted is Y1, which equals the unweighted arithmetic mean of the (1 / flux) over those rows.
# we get 0.060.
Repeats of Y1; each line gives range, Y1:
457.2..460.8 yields 0.055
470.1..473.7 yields 0.070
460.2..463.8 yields 0.063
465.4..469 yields 0.063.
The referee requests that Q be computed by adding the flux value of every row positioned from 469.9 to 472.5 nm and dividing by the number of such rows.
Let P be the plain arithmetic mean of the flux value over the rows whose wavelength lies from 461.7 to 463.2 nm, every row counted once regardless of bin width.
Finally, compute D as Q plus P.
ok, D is 30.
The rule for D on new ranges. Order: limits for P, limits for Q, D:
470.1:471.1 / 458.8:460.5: 33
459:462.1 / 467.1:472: 32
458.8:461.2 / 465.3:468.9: 34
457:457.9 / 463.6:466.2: 35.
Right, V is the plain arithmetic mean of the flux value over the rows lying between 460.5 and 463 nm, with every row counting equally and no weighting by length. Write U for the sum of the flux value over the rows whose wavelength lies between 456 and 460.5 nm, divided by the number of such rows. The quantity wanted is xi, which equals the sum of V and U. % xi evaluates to 34.5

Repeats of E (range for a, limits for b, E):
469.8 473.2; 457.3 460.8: -0.14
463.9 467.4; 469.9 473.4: 0.07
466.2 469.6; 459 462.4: -0.08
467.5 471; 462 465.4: -0.03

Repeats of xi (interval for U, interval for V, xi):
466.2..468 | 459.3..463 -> 32.6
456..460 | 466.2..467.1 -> 34.7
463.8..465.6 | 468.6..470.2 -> 31.8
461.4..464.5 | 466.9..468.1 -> 31.9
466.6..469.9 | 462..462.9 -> 30.9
